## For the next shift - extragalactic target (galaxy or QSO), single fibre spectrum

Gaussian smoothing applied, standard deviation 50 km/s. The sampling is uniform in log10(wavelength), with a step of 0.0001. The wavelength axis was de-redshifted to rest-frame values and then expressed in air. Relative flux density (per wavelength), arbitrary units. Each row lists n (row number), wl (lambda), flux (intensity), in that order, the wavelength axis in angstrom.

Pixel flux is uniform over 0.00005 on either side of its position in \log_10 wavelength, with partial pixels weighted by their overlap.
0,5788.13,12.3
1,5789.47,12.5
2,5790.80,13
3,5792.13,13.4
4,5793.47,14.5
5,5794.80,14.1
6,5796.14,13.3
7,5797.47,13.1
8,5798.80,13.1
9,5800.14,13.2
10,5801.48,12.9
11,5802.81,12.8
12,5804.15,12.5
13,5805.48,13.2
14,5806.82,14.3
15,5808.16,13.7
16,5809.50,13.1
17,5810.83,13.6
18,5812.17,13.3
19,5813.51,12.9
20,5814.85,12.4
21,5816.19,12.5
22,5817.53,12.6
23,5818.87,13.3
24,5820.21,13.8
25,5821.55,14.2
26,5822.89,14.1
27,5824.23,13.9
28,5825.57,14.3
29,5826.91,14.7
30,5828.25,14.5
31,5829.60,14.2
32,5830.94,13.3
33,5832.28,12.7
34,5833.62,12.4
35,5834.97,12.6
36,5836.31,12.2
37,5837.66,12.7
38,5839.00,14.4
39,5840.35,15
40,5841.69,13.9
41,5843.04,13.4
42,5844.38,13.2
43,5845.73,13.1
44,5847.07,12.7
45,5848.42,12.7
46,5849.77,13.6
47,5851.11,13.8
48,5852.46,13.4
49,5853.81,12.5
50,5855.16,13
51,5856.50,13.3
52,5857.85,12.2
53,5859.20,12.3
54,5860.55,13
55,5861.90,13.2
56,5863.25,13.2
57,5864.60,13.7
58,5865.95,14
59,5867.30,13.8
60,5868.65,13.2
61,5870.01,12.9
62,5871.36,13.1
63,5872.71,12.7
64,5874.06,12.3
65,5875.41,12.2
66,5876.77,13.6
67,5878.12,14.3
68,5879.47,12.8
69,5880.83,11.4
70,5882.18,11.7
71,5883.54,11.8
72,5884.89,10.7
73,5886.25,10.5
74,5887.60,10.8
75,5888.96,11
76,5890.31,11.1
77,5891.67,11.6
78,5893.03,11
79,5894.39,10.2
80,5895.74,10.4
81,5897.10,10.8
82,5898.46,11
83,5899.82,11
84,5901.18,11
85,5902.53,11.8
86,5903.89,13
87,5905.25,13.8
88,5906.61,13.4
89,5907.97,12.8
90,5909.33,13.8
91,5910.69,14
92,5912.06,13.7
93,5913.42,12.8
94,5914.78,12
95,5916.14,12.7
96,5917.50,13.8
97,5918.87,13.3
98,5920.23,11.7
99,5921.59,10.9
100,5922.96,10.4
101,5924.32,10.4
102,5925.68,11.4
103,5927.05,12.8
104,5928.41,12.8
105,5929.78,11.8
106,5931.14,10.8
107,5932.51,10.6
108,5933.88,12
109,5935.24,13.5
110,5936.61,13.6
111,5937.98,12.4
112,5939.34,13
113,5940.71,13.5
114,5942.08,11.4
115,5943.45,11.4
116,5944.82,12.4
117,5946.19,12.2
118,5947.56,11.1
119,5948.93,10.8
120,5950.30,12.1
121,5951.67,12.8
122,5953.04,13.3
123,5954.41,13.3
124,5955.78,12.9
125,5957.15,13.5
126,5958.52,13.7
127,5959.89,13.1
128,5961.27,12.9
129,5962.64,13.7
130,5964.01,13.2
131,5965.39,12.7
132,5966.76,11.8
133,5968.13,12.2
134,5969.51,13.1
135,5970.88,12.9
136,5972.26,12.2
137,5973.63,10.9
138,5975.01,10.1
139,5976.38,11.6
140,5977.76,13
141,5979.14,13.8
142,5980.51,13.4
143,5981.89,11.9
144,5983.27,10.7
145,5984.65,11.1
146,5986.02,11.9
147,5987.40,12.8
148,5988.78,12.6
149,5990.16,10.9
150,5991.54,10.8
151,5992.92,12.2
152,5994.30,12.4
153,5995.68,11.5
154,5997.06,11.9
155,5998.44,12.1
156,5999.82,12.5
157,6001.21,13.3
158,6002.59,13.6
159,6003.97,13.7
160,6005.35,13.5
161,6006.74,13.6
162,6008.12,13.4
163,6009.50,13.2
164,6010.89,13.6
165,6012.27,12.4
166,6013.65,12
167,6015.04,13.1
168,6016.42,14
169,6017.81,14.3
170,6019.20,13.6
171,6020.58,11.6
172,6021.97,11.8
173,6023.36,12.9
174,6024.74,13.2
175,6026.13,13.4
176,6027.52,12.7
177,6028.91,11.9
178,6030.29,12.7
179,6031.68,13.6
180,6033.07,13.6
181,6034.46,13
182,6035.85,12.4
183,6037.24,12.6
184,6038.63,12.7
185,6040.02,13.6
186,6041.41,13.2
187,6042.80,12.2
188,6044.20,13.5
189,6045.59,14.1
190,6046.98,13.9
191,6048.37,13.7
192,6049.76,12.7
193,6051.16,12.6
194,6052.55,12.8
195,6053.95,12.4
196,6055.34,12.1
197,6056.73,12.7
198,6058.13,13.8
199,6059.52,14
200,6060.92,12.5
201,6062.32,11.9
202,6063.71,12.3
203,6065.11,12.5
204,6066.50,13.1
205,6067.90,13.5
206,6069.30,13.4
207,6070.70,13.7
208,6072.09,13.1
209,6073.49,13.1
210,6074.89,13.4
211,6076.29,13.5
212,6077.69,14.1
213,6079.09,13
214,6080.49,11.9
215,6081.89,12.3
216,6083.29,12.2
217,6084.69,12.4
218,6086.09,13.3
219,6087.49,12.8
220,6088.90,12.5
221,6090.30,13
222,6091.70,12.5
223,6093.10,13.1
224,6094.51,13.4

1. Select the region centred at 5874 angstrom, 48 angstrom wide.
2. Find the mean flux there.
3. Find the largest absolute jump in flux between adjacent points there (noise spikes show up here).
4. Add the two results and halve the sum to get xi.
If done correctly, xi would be 6.9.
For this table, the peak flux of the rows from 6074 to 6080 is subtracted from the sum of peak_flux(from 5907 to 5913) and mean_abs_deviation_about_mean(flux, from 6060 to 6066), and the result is 0.1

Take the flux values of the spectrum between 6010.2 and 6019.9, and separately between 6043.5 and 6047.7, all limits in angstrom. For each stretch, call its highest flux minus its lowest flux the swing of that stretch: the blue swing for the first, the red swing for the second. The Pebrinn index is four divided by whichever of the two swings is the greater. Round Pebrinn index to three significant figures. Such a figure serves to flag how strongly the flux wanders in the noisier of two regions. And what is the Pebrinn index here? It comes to 1.74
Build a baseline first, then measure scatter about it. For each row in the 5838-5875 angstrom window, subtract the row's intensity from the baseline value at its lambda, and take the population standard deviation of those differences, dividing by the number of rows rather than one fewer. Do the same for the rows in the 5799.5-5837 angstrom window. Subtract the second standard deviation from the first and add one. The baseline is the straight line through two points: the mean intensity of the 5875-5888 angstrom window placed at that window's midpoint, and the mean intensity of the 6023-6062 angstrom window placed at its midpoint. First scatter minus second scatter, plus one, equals 0.95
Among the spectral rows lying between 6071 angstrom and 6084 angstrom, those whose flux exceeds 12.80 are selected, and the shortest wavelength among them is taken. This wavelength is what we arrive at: 6072.09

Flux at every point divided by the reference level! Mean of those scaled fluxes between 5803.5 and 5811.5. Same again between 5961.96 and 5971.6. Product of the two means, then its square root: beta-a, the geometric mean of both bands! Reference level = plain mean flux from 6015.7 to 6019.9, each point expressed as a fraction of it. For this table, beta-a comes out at 0.938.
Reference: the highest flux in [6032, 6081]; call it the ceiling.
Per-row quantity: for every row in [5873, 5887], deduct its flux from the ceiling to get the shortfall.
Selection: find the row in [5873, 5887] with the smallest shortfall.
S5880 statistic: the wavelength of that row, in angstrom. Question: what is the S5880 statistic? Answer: 5878.12 angstrom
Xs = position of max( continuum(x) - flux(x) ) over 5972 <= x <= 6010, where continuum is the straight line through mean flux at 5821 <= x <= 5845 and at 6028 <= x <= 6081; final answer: 5975.01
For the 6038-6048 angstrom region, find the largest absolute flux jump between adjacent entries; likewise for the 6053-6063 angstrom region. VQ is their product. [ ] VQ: 1.95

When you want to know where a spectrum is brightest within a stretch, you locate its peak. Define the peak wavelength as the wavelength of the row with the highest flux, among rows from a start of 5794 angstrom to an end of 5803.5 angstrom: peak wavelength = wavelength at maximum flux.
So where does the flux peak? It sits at 5794.80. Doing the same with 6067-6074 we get 6070.70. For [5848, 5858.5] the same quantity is 5851.11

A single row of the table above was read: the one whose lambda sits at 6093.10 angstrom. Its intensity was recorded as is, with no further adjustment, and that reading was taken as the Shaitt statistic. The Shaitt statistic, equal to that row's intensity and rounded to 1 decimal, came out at 13.1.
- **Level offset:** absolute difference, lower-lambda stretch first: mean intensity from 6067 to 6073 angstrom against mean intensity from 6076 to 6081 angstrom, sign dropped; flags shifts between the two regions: 0.3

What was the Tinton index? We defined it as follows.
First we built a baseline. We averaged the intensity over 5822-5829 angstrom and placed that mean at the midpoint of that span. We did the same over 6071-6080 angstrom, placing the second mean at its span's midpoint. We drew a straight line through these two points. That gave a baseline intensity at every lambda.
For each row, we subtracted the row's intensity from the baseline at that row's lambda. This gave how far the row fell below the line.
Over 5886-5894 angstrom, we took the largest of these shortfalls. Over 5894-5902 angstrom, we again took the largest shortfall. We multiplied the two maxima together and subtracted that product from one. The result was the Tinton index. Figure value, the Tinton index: -12.7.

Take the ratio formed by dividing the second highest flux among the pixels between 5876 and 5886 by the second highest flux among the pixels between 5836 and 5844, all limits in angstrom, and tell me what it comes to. 0.94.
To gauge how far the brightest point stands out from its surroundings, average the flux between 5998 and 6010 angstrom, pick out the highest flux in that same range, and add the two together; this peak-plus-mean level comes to 26.9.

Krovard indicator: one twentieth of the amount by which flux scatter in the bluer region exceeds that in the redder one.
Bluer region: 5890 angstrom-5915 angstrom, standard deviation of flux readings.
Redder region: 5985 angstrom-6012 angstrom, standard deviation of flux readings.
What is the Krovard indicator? 0.018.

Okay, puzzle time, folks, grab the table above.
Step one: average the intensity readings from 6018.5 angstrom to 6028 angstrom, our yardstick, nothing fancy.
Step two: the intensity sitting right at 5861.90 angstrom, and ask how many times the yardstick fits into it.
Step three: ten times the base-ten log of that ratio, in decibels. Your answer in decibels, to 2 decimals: 0.15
